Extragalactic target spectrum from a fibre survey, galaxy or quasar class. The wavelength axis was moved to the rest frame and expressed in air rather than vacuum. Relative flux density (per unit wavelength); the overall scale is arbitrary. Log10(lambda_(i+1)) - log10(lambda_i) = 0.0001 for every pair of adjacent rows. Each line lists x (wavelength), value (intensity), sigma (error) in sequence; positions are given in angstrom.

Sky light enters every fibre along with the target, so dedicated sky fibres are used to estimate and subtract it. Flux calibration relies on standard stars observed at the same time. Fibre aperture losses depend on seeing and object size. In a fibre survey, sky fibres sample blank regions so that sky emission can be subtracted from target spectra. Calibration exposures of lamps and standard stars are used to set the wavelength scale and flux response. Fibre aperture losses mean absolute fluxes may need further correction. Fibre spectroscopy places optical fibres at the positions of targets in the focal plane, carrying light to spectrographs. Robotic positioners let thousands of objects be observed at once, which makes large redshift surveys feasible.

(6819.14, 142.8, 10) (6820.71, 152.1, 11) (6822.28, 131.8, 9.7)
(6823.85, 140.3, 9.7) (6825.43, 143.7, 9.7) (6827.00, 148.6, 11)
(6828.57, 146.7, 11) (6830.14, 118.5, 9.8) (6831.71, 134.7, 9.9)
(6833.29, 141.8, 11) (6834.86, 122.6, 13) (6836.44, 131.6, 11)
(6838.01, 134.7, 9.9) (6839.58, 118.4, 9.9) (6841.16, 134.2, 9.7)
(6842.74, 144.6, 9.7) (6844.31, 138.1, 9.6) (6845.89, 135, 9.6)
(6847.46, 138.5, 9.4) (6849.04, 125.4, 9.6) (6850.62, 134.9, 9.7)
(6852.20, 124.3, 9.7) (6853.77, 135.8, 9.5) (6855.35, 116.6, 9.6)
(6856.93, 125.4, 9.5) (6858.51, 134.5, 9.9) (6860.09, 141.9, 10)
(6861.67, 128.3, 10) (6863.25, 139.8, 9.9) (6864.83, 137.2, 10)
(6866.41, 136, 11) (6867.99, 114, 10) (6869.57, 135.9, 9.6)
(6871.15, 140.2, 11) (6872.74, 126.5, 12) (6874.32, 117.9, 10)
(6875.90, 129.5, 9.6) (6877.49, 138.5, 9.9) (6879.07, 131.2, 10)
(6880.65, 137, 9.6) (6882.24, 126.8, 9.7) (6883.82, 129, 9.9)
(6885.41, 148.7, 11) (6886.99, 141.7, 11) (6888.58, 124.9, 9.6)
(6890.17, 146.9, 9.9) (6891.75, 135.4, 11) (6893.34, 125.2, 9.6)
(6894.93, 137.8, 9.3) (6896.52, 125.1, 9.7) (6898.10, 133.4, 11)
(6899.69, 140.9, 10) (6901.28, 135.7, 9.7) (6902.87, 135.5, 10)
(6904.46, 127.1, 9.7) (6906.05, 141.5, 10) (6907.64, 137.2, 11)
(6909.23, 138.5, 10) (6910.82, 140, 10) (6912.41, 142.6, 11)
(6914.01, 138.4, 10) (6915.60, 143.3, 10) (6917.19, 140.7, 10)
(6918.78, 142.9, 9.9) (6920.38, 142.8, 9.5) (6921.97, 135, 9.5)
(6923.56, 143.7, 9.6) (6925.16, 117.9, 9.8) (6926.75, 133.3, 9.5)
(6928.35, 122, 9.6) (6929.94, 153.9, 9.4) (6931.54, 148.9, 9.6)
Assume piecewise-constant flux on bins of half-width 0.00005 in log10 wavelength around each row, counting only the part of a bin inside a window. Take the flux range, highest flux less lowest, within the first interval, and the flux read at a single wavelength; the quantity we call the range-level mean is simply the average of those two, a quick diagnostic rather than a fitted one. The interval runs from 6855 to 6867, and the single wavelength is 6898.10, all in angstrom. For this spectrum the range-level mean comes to 79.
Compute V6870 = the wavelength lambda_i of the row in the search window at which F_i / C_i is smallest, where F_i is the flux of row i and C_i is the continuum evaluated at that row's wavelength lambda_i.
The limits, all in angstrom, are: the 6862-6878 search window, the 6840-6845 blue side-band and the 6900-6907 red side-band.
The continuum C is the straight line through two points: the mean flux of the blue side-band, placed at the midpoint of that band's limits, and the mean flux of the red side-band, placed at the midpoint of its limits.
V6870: 6867.99 angstrom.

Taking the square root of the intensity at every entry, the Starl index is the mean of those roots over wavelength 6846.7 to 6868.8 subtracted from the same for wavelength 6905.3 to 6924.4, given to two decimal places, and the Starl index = 0.42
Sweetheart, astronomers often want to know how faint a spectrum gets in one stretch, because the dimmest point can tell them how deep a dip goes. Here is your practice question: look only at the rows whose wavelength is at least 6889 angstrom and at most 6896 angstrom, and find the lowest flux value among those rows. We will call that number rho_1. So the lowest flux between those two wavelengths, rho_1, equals 125.2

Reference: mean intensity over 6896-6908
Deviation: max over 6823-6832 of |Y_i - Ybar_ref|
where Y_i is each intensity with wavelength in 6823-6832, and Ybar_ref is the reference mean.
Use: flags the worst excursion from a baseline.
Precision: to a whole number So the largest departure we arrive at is 16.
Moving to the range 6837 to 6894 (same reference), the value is 21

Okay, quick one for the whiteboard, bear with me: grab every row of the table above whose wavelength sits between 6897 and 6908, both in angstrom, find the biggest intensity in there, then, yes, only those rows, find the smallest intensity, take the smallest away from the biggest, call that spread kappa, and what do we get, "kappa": 14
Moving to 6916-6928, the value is 26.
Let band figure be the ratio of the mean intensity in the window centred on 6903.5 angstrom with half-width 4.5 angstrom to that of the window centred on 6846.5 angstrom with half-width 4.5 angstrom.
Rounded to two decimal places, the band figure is 1.00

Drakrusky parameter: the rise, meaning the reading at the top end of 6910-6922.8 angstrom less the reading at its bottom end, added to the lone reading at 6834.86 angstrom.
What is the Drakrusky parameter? 118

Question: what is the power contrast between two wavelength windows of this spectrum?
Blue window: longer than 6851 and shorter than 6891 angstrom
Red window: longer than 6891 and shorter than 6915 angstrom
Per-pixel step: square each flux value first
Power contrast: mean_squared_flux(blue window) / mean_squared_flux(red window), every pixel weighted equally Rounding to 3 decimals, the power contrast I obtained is 0.955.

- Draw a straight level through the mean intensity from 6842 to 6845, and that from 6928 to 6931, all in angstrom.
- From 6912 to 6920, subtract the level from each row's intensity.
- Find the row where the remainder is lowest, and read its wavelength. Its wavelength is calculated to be 6914.01 angstrom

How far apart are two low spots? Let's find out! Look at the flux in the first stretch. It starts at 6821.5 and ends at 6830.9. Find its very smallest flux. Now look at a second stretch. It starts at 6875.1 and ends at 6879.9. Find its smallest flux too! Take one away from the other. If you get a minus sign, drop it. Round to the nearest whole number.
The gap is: 11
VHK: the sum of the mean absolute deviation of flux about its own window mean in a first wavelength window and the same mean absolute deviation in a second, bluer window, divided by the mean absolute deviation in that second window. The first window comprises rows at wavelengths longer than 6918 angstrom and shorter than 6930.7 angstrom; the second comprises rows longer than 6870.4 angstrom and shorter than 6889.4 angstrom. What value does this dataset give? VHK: 2.32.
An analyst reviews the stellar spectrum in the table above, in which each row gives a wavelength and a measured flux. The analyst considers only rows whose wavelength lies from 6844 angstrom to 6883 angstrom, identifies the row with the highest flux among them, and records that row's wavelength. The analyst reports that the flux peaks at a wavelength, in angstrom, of 6860.09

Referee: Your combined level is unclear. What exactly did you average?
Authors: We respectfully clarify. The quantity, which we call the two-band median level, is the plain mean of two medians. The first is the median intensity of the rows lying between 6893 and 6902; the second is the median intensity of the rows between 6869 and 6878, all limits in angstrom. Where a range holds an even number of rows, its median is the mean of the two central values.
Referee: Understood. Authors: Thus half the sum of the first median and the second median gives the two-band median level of 134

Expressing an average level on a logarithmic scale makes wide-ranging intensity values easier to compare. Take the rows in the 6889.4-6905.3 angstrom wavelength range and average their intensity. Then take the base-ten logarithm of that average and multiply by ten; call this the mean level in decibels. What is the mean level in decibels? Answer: 21.28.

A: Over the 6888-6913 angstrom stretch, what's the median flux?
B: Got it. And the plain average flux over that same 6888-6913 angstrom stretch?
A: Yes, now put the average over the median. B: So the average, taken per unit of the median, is 0.99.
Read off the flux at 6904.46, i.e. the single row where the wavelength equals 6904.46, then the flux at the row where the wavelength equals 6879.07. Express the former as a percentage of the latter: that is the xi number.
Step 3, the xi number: 97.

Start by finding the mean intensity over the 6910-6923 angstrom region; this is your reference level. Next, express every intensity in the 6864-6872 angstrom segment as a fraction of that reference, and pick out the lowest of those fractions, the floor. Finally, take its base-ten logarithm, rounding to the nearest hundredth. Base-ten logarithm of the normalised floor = -0.09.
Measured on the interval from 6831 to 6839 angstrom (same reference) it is -0.06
